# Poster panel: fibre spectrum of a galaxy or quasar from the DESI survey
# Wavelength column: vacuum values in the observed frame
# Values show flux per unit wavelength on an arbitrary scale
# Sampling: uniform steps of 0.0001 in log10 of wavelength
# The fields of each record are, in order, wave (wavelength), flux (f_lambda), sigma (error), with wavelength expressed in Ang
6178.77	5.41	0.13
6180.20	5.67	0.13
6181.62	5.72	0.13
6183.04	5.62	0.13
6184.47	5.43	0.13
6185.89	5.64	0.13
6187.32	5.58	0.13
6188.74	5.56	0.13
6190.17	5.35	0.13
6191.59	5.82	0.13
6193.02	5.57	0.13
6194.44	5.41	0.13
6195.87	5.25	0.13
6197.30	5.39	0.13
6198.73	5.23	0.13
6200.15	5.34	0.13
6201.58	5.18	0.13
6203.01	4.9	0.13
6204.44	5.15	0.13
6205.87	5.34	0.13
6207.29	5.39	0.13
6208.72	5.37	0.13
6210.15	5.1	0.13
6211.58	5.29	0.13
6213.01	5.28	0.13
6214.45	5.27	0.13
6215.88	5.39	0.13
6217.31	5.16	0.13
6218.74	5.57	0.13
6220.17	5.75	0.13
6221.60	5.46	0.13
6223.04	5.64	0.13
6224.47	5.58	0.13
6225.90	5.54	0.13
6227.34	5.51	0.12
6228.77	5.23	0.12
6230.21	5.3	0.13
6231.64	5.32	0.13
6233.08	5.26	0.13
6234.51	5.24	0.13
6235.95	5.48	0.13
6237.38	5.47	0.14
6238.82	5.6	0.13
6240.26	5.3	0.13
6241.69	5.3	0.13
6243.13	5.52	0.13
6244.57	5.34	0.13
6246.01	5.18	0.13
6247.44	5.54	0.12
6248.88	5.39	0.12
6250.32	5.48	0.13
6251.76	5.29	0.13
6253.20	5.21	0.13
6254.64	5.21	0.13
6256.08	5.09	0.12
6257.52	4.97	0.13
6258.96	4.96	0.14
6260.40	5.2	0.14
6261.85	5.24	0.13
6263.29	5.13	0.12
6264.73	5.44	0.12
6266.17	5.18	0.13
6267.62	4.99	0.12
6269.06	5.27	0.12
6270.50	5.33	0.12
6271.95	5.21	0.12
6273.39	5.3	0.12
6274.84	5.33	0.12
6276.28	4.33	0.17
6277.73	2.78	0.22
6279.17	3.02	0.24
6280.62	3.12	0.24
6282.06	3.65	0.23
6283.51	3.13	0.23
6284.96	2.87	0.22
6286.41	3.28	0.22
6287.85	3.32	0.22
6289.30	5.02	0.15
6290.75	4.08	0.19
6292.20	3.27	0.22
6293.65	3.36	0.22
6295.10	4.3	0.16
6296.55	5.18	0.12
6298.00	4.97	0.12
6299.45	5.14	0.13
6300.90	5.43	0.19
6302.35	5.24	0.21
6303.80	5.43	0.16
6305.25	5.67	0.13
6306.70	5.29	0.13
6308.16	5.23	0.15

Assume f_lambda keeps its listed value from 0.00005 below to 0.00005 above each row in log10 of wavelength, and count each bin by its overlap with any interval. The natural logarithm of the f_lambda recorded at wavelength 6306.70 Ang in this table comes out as 1.67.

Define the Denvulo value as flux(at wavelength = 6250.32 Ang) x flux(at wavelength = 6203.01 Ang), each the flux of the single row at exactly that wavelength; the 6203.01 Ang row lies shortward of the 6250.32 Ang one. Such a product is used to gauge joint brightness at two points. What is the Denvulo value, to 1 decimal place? 26.9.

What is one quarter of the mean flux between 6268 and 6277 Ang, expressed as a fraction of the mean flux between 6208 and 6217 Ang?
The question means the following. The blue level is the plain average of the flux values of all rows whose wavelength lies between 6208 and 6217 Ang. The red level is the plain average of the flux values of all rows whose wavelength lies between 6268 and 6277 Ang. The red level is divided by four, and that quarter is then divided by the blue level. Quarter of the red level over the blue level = 0.243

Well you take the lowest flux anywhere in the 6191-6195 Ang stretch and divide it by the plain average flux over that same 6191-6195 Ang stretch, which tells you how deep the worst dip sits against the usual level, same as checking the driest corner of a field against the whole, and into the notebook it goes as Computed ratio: 0.966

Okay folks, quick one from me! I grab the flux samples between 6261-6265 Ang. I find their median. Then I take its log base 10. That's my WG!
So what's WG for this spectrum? 0.719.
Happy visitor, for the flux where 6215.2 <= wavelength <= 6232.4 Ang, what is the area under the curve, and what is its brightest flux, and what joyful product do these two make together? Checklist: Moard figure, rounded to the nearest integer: 539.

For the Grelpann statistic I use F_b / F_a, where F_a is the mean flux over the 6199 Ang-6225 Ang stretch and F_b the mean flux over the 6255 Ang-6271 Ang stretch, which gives 0.97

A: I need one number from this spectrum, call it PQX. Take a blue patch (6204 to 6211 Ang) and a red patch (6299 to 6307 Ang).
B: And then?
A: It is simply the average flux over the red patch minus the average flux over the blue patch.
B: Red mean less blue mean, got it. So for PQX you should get 0.10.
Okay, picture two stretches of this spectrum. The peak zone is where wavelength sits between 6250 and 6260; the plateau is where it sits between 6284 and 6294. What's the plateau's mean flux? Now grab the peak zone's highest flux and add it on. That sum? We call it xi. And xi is 9.1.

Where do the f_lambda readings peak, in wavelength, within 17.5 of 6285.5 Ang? 6300.90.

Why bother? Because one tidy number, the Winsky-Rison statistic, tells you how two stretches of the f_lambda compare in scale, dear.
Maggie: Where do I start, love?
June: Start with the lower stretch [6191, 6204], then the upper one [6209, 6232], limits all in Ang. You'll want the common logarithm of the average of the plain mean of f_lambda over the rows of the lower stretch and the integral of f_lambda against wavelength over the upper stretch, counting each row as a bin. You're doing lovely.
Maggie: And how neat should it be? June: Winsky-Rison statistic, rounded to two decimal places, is 1.81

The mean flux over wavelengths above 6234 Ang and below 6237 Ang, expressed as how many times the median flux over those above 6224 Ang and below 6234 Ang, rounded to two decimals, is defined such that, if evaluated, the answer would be 1.01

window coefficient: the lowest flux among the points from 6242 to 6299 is 2.78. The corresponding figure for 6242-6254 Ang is 5.18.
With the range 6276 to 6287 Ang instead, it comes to 2.78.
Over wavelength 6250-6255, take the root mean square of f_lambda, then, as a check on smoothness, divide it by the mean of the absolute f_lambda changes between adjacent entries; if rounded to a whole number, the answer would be 59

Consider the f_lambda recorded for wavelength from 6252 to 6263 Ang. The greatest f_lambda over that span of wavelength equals 5.24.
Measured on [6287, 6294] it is 5.02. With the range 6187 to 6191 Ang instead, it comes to 5.58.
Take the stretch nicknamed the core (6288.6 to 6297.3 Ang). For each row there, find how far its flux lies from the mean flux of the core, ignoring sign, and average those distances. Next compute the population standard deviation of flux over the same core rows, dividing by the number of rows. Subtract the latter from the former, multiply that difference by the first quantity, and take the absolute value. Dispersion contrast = 0.06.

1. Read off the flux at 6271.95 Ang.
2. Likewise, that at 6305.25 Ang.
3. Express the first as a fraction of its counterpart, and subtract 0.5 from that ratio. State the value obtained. 0.42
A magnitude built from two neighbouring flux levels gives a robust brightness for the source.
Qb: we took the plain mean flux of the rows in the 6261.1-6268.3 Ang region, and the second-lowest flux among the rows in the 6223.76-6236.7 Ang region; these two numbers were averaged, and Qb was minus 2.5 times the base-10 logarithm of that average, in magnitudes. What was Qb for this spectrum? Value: -1.79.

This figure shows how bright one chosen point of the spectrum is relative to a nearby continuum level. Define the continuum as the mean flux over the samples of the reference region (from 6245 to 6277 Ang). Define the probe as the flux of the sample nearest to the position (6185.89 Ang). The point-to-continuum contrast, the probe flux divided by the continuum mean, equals 1.09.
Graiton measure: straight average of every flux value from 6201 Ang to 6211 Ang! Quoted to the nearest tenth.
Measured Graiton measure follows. 5.2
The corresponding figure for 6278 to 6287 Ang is 3.2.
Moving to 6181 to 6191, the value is 5.6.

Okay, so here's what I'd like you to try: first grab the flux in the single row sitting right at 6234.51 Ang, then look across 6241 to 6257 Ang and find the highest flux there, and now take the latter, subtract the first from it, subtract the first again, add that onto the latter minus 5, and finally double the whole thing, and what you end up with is -8.8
